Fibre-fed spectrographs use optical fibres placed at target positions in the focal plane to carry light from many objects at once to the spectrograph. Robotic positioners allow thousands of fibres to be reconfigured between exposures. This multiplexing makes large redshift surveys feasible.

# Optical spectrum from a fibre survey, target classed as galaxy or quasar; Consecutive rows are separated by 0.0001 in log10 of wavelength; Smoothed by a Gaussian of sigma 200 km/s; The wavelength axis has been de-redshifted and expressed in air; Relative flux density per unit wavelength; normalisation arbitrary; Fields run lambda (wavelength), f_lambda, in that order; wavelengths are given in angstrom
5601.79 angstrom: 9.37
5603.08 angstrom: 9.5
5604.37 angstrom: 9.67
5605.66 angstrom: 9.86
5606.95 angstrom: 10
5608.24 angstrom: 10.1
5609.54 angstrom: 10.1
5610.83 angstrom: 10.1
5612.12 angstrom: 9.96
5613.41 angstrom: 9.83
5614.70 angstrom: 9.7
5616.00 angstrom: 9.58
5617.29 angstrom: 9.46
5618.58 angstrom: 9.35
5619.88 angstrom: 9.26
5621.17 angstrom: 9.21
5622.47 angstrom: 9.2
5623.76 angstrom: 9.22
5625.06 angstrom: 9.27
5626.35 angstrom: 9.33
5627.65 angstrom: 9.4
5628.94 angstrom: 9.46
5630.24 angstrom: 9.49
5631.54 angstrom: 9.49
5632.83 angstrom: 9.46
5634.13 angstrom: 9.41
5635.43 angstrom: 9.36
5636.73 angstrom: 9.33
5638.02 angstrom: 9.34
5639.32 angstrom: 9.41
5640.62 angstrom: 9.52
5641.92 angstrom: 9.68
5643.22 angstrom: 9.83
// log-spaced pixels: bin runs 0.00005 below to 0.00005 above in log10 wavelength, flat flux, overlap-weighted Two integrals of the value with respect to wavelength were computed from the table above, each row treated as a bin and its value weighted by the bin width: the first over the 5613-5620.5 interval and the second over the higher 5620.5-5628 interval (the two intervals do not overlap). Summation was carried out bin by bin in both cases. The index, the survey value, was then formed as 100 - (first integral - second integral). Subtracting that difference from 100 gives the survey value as 98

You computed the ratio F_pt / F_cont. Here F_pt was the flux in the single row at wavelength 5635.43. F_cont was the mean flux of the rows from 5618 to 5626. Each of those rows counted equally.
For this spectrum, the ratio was 1.012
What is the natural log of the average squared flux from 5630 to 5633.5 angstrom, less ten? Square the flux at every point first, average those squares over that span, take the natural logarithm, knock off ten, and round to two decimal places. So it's -5.50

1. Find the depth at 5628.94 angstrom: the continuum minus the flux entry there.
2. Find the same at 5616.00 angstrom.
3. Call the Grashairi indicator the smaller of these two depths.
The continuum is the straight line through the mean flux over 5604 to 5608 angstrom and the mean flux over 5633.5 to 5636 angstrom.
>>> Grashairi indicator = 0.02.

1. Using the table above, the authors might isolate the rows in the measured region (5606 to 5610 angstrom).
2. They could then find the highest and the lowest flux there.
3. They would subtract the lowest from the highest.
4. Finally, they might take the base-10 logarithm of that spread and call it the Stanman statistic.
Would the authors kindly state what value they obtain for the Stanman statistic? -1.00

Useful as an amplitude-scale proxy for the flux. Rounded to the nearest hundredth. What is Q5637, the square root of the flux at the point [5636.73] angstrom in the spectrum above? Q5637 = 3.05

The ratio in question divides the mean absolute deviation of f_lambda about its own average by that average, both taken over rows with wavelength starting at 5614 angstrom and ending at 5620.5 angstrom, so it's 0.014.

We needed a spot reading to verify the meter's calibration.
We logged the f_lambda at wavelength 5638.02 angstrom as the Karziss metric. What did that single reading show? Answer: 9.34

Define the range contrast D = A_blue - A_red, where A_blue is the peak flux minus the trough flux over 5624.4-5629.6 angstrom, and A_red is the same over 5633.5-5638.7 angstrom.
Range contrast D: 0.1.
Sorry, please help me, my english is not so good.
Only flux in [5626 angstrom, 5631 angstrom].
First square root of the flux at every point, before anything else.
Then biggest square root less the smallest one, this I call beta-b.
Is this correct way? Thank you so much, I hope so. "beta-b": 0.026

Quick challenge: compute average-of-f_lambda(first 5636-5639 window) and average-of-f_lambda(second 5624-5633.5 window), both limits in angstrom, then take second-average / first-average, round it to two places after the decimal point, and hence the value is 1.01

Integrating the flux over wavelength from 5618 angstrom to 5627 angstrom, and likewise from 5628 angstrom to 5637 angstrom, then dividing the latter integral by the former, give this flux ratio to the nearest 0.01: 1.02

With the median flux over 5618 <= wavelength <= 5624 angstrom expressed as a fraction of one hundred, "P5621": 0.092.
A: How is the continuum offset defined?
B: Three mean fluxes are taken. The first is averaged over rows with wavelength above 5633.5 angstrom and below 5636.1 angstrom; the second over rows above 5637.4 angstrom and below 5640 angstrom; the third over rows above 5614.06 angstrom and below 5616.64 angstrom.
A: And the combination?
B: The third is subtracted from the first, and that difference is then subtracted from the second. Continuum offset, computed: 9.6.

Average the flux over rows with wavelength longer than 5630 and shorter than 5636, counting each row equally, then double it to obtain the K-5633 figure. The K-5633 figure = 18.9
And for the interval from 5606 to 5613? 20.1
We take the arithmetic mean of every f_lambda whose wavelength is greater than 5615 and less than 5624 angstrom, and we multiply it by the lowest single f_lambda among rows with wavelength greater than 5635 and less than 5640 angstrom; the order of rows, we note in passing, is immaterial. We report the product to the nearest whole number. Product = 87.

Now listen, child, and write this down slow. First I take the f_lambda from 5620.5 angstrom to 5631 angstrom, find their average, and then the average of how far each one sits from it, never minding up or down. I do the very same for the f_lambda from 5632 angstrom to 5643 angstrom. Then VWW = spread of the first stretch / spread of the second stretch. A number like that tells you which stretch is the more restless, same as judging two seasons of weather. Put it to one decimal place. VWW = 1.1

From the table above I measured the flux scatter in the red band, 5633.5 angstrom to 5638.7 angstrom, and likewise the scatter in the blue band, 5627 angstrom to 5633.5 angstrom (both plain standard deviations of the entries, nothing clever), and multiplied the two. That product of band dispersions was 0.001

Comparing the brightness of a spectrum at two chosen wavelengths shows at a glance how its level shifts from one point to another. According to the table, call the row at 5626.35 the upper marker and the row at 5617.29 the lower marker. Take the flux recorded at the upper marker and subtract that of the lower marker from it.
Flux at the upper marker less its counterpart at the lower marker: -0.1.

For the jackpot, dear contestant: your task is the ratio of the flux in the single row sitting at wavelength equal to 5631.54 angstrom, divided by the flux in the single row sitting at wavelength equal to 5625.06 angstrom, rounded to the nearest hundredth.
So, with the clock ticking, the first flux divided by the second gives 1.02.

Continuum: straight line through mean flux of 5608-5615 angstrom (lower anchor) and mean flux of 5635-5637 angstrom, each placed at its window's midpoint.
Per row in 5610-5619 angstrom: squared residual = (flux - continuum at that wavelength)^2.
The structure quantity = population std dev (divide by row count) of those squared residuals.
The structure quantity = 0.07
